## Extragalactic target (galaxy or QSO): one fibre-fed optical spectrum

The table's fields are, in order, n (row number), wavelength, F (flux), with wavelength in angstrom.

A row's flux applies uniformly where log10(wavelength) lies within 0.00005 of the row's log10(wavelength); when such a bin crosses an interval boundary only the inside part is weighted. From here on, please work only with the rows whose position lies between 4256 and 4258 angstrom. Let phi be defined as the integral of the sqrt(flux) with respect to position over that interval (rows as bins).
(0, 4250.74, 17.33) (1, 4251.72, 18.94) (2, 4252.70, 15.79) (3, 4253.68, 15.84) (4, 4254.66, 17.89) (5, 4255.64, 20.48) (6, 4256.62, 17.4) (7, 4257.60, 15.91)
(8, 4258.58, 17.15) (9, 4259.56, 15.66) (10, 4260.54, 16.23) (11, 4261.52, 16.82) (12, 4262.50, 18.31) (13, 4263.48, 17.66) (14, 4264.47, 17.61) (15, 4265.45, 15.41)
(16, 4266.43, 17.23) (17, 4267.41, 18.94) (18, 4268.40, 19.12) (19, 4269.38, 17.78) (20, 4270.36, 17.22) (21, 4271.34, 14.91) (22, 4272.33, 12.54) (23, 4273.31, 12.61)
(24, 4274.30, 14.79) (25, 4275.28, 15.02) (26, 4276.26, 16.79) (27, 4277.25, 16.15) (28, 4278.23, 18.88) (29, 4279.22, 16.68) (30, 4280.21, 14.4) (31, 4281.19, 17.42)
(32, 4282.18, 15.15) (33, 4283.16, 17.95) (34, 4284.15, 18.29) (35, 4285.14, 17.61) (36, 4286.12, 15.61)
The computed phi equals 8.2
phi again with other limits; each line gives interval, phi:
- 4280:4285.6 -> 23.0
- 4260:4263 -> 12.4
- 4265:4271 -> 25.2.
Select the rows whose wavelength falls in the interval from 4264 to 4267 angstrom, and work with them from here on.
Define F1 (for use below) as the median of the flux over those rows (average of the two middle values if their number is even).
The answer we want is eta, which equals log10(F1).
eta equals 1.24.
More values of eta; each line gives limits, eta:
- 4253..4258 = 1.24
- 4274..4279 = 1.21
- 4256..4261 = 1.21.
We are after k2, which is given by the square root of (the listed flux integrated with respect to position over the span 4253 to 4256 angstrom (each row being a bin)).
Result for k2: 7.3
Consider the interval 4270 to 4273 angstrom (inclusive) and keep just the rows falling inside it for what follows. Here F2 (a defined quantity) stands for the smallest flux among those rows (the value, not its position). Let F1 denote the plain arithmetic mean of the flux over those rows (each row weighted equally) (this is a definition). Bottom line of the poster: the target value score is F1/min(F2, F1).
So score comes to 1.19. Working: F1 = 14.9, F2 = 12.54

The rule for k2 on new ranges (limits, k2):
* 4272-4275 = 6.4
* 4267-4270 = 7.5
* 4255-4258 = 7.3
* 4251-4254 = 7.1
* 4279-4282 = 6.9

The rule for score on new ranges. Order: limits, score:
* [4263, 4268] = 1.13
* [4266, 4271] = 1.05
